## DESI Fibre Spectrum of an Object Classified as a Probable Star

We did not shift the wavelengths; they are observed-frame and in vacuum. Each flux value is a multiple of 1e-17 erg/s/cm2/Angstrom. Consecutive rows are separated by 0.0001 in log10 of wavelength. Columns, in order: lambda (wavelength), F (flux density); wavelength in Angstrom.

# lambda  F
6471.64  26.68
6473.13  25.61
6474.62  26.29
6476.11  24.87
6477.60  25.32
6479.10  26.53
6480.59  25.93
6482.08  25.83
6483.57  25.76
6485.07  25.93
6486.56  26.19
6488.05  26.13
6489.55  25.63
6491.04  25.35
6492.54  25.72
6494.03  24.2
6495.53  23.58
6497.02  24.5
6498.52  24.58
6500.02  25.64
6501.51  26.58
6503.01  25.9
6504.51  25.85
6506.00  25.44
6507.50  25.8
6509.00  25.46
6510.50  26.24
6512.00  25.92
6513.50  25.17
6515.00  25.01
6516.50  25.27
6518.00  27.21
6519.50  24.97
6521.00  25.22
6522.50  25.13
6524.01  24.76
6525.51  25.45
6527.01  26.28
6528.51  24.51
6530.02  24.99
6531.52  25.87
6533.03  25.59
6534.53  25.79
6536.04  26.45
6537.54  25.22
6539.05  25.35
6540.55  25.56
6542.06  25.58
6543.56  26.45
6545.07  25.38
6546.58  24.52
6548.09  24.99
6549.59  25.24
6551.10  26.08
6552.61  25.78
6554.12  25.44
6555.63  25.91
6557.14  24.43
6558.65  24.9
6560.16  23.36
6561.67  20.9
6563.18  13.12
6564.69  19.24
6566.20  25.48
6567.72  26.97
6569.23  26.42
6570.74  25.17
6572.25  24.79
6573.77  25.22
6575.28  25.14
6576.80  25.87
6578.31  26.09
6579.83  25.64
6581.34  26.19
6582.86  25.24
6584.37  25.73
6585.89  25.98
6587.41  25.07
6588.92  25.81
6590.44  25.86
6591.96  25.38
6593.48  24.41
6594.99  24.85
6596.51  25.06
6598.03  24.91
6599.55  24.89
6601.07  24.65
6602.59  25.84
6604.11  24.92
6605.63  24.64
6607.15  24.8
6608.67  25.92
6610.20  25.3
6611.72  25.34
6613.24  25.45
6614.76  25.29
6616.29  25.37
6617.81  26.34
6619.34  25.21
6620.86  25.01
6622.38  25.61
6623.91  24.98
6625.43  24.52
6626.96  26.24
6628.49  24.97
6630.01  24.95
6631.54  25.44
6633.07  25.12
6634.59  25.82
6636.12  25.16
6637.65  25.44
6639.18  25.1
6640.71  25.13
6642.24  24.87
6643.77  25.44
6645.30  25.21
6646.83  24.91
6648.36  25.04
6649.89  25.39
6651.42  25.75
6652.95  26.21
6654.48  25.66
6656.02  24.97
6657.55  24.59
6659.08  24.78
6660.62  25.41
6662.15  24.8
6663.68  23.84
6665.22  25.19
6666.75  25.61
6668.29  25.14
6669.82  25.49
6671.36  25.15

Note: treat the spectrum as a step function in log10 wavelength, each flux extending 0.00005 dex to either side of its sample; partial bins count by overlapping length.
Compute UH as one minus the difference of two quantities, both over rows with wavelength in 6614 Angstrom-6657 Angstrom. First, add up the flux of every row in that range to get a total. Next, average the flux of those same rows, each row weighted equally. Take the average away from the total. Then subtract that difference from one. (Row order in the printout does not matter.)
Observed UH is -683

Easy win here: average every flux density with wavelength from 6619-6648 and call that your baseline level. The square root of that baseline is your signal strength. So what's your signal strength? 5.02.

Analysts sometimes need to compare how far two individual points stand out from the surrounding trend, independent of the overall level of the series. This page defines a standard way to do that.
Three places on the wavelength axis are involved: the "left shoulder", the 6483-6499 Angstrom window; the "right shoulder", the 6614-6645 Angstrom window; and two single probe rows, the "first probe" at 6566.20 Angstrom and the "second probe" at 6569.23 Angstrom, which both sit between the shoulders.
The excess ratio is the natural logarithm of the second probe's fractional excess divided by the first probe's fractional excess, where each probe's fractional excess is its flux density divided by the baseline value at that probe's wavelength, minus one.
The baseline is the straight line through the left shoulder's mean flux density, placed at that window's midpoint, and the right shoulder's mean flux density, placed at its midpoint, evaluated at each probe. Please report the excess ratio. 1.7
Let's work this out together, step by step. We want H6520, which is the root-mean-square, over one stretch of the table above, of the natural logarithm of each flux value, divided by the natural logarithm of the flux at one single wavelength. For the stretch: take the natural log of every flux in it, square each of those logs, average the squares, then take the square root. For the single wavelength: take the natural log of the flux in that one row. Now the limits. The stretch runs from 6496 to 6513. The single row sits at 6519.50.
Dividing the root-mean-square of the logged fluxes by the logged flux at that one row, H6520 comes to 1.01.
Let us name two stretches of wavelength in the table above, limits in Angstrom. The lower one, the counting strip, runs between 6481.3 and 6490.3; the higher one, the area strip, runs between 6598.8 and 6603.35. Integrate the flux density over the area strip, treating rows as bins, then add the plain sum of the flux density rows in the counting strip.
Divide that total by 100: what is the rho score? 2.7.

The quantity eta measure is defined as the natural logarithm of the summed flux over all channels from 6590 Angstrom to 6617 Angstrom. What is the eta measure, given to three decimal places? 6.116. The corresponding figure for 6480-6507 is 6.128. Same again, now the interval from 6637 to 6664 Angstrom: 6.115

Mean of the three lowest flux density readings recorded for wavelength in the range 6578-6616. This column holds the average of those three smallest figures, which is 24.6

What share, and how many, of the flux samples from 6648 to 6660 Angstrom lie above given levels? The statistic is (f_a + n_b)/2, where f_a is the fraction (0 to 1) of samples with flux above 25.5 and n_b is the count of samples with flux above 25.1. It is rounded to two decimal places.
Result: 2.19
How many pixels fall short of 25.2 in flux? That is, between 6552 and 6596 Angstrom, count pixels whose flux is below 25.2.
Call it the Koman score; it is 12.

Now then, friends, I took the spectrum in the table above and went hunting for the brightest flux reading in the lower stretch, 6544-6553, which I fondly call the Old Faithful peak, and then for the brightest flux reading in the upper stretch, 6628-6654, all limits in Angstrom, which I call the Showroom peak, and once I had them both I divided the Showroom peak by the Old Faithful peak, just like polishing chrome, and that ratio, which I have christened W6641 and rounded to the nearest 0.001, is 1.005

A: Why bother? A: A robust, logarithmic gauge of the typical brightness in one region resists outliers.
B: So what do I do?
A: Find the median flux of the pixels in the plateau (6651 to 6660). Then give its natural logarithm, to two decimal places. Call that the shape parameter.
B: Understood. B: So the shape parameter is 3.23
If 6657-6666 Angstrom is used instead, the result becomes 3.21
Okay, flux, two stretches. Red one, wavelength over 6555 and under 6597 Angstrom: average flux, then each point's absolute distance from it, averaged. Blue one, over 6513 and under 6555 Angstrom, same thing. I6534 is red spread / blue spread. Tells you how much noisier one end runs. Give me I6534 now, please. 3.4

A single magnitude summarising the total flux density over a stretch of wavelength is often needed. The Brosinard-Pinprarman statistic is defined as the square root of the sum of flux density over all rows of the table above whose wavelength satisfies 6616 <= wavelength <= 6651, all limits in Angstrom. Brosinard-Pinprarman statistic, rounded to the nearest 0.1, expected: 24.1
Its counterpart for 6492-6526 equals 24.2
